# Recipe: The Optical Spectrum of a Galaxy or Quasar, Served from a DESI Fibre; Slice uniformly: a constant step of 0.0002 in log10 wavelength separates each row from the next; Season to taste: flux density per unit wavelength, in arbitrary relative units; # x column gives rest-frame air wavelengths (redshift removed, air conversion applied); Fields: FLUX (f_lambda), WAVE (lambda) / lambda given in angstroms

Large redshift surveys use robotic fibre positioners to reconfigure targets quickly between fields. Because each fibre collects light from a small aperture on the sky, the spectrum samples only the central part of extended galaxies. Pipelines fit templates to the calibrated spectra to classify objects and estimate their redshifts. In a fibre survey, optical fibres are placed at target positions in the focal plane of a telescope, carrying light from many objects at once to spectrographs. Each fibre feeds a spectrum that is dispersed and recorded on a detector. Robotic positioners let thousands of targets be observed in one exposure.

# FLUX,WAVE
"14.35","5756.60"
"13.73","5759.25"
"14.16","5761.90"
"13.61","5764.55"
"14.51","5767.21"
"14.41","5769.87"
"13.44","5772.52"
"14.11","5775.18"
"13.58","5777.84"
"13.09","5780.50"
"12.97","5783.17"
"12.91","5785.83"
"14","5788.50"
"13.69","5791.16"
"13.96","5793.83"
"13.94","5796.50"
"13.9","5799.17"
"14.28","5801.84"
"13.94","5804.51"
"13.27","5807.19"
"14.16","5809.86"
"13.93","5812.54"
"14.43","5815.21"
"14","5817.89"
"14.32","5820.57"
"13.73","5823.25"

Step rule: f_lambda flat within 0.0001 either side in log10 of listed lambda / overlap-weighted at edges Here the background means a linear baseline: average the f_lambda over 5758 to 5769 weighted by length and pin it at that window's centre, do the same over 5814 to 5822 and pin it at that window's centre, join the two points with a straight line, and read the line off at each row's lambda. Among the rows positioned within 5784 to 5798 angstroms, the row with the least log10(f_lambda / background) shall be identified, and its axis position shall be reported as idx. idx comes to 5785.83 angstroms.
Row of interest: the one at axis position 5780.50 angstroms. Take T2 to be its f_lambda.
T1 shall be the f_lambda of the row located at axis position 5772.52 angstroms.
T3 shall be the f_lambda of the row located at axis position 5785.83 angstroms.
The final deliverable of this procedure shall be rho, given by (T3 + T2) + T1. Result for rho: 39.4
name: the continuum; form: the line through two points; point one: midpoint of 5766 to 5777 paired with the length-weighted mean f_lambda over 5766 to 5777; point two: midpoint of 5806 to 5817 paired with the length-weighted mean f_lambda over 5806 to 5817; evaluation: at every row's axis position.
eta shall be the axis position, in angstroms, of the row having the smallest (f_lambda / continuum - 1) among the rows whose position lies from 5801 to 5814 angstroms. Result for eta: 5807.19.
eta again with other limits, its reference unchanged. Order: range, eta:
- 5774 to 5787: 5785.83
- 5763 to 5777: 5772.52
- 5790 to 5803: 5791.16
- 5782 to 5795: 5785.83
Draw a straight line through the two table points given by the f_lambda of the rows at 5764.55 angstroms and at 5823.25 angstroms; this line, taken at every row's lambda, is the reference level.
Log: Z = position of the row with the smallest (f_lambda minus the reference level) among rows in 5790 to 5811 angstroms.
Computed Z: 5807.19 angstroms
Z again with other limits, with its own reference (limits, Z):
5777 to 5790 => 5785.83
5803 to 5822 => 5807.19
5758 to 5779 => 5772.52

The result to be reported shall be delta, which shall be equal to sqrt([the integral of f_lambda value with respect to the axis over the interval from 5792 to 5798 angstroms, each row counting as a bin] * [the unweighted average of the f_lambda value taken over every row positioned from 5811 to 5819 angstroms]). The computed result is 34.3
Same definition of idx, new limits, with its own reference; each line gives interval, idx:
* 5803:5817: 5807.19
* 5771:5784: 5783.17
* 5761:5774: 5772.52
